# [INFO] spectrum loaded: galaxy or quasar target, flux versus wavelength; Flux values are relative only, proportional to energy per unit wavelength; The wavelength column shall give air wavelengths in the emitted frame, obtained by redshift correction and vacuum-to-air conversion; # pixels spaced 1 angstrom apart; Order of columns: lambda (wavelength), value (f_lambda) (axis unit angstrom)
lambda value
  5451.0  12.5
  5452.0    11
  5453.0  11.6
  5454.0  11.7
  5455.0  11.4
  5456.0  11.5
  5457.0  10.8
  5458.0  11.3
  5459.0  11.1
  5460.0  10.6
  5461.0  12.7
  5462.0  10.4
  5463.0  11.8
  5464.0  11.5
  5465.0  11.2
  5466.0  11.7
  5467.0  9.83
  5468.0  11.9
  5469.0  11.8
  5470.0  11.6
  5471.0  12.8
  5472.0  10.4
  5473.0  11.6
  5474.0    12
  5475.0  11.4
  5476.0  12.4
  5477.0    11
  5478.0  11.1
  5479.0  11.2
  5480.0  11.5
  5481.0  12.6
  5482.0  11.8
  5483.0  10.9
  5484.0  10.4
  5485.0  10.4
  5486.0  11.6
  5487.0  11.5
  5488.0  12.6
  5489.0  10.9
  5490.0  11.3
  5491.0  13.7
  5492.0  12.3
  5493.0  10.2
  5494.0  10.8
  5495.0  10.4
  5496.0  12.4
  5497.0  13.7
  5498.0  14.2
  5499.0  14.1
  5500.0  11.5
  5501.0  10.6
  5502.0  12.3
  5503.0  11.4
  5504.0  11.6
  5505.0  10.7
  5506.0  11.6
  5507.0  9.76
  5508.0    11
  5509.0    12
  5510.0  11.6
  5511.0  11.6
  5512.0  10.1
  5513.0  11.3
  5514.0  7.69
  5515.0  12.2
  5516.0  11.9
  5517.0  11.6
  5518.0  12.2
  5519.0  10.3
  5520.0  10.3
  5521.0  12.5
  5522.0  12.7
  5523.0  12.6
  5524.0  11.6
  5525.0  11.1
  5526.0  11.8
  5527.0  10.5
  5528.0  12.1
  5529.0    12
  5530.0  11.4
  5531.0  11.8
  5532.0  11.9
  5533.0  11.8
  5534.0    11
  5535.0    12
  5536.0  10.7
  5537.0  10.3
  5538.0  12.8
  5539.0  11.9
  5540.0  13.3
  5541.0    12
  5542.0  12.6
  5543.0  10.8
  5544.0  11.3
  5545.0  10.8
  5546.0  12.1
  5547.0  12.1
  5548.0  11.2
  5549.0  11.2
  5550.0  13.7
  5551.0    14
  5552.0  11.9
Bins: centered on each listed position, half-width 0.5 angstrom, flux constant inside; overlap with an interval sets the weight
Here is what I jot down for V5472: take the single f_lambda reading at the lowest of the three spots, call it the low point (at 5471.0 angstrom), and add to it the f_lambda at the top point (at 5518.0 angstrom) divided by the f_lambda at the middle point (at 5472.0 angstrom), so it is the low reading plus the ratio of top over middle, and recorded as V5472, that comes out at 14.0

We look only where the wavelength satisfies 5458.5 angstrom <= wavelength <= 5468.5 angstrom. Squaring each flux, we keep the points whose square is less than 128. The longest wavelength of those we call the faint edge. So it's 5467.0 angstrom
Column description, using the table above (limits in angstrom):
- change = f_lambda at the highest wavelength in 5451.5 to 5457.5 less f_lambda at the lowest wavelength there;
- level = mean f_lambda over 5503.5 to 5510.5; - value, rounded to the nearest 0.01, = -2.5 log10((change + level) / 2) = -1.85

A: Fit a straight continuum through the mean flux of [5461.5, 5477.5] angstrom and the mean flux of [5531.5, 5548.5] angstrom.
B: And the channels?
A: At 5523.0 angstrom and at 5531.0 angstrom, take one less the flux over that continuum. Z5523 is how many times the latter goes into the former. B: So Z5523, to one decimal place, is 6.7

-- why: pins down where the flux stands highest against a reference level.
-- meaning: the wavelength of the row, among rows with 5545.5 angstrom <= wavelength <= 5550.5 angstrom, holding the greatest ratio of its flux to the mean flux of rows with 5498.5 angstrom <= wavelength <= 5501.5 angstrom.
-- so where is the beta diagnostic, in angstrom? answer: 5550.0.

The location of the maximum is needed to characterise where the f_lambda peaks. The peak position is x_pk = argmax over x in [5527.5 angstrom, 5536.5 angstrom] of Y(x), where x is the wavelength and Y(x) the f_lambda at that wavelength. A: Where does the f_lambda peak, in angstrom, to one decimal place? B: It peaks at 5528.0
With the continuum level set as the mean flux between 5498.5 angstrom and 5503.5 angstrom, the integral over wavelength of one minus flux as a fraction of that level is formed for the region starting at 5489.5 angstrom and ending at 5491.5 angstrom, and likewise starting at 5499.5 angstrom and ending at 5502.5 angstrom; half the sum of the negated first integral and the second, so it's 0.11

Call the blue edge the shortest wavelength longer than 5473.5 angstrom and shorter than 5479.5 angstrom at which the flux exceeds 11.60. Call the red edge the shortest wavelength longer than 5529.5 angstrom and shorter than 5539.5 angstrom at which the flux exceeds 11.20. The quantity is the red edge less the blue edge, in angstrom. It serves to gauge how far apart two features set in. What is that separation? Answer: 56 angstrom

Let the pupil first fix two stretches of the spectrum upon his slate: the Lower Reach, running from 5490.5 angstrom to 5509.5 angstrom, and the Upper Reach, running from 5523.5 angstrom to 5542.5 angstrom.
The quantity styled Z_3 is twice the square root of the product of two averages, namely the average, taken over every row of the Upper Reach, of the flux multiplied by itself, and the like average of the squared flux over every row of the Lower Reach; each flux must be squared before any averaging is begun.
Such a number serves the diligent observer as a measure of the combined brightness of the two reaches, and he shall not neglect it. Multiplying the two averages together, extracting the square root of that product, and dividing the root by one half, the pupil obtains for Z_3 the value 279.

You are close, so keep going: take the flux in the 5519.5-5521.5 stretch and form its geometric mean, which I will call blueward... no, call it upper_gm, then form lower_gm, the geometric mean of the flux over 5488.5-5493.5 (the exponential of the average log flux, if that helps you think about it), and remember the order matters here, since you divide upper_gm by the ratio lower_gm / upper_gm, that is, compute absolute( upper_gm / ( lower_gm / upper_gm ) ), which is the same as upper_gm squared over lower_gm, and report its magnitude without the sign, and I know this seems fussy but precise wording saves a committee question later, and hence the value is 11.1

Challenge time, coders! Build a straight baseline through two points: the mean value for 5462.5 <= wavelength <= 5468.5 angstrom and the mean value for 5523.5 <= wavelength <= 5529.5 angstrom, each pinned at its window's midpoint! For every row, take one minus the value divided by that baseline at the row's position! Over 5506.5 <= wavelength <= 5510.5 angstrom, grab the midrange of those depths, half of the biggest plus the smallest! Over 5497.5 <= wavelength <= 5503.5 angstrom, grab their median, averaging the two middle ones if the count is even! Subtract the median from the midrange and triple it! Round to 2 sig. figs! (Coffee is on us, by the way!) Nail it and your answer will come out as 0.27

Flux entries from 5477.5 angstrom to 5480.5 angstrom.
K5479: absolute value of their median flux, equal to 11.2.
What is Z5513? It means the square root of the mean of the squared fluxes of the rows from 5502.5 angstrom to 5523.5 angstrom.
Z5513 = 11.33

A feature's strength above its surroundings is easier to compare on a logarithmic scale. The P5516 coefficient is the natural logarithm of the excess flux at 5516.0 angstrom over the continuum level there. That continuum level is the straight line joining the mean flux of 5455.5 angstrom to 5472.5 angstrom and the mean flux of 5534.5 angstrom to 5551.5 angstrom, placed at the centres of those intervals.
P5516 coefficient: -1.8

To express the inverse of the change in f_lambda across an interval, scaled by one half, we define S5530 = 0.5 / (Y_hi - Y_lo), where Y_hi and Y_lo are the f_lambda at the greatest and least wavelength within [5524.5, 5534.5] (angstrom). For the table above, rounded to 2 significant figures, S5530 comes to -5.0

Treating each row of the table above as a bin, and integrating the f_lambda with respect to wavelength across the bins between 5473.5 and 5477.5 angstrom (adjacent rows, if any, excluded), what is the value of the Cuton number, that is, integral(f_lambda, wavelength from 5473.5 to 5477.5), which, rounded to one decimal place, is 46.8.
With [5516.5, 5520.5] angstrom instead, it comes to 44.4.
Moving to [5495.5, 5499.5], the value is 54.4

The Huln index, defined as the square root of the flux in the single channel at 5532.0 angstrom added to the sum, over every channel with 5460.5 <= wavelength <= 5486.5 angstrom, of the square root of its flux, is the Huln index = 91.4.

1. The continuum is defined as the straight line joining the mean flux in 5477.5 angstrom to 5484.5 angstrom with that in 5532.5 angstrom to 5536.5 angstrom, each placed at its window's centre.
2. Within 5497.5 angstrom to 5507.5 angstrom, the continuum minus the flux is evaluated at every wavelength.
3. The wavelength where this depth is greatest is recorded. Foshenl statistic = 5507.0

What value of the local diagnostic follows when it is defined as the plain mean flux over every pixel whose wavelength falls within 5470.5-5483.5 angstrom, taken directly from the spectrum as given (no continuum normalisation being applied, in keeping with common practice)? 11.6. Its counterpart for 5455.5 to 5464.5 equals 11.3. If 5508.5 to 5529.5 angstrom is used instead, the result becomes 11.4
